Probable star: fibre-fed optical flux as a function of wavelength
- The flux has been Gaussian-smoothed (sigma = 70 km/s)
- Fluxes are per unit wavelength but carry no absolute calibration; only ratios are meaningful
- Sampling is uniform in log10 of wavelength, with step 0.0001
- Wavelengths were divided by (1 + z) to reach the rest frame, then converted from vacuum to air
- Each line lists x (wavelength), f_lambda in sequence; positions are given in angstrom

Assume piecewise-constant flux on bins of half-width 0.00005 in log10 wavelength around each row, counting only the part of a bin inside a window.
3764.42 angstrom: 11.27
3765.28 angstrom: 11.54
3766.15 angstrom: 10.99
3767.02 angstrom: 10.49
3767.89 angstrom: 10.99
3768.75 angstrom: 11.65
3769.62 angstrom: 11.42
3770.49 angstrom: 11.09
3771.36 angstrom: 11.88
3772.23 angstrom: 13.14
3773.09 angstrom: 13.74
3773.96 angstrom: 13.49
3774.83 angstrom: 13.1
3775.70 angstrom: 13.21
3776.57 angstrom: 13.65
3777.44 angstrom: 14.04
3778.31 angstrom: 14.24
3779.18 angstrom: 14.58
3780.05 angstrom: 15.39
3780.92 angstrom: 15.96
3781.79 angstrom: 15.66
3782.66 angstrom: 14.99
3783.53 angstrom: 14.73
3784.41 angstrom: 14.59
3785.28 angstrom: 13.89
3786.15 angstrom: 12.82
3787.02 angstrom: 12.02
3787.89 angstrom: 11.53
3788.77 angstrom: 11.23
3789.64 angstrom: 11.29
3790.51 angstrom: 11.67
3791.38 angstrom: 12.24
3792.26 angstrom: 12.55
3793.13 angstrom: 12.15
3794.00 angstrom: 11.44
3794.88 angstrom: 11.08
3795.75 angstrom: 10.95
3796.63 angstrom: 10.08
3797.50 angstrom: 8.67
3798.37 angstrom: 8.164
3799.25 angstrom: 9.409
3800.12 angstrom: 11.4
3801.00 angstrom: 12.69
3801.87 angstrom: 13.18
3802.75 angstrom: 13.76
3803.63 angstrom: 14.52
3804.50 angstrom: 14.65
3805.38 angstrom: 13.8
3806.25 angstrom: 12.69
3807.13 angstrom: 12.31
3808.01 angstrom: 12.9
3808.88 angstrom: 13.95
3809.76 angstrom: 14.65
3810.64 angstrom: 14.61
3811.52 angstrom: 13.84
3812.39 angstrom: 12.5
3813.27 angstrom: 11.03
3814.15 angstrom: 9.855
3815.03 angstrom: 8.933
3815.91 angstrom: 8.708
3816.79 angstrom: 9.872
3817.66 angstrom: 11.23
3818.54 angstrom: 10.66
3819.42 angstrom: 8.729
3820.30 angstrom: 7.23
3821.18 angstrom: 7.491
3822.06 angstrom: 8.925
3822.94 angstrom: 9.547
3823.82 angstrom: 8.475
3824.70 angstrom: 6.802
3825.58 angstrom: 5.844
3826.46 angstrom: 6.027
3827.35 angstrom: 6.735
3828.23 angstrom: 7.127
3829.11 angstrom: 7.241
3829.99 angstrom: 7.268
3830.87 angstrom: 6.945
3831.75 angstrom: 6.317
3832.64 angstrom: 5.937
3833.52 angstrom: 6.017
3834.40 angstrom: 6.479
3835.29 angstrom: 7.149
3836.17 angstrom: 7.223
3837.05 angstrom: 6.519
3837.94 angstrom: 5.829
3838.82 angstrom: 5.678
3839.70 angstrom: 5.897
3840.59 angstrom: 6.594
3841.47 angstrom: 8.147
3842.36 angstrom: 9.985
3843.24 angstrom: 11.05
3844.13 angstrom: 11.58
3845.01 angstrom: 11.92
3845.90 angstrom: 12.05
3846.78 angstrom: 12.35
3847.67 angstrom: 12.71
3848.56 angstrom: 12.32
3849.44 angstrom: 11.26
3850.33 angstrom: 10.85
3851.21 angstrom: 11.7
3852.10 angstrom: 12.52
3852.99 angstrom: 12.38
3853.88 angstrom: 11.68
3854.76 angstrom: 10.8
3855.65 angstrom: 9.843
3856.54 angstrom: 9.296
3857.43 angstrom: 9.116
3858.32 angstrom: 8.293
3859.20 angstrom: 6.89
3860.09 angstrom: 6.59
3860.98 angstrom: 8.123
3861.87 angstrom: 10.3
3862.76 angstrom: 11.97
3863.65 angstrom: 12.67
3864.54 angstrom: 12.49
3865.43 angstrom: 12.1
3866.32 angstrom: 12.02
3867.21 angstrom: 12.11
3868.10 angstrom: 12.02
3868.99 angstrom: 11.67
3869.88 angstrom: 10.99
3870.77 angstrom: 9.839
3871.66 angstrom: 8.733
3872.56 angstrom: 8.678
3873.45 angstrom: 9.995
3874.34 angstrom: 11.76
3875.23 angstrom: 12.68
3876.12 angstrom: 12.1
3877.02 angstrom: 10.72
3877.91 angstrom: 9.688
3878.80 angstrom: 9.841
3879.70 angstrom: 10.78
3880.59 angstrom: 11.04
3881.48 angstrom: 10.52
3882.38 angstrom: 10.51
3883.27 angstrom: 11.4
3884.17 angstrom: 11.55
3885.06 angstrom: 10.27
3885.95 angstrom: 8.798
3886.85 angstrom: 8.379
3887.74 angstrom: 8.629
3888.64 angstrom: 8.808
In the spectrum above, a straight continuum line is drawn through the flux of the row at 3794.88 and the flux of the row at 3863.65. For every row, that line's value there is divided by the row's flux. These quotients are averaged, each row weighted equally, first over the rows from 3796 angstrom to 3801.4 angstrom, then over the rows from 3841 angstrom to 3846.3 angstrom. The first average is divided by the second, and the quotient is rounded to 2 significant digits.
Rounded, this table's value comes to 0.98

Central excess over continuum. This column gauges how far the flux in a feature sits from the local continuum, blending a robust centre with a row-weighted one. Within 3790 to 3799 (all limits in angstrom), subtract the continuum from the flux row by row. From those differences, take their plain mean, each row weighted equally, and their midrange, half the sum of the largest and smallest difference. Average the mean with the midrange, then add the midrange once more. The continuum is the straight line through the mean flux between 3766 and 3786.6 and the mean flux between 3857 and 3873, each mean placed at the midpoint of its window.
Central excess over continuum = -4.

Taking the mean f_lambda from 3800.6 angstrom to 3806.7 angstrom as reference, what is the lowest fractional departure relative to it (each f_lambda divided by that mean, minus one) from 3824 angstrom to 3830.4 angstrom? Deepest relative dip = -0.57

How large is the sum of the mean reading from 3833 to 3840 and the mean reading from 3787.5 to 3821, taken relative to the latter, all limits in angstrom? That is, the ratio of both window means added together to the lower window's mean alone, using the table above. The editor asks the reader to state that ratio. 1.55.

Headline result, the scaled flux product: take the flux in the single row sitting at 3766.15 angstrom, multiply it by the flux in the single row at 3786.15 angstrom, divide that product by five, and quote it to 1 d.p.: 28.2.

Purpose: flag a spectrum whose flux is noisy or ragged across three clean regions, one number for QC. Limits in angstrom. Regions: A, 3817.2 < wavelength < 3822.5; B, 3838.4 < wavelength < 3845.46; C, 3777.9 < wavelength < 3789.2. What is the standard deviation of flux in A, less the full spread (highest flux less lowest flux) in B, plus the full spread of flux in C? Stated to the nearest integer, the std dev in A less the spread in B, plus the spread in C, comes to 0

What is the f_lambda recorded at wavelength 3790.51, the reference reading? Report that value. 11.67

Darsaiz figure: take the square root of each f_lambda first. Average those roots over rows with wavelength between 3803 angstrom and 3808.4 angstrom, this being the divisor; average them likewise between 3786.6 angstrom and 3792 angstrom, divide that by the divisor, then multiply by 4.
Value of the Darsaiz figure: 3.7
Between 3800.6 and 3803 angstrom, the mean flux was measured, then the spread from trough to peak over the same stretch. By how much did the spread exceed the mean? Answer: -12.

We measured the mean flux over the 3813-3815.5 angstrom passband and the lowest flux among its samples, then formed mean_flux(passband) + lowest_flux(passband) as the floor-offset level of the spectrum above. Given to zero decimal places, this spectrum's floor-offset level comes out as 19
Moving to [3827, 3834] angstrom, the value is 13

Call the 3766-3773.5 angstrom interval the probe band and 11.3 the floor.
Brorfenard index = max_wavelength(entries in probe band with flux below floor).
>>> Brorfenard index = 3770.49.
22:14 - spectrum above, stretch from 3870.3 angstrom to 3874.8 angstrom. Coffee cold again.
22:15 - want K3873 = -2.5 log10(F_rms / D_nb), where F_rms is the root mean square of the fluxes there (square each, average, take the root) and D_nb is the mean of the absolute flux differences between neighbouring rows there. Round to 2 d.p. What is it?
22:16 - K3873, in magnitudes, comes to -2.42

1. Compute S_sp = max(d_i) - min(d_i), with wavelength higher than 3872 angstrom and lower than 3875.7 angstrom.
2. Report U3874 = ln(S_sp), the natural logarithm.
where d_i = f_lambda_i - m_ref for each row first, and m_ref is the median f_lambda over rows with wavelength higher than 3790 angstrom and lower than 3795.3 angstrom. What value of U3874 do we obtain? 1.4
